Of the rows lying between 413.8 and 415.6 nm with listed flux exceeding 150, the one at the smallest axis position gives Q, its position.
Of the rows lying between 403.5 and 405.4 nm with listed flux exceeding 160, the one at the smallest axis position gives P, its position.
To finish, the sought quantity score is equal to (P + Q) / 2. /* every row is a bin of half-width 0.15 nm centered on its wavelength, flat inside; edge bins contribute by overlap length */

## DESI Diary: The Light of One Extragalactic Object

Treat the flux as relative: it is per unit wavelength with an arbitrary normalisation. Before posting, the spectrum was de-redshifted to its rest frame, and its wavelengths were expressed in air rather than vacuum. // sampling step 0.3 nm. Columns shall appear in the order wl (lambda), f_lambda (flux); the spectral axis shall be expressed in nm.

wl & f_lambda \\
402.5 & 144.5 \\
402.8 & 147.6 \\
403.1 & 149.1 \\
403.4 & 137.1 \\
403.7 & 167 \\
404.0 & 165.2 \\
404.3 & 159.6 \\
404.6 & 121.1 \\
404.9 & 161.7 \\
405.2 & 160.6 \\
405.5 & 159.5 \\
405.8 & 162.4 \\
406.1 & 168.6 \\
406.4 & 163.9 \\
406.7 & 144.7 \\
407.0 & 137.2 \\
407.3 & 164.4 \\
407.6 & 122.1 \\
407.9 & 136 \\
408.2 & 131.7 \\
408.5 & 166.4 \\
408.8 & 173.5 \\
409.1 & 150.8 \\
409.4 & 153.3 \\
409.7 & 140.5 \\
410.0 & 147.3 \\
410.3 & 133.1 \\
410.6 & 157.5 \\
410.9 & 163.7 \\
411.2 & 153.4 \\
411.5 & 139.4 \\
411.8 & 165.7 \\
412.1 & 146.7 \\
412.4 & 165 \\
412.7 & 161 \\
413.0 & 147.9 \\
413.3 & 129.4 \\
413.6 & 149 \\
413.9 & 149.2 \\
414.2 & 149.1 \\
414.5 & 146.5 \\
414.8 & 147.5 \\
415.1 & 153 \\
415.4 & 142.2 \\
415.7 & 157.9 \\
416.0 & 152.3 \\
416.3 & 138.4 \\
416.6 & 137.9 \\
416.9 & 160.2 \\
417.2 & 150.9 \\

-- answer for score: 409.40 nm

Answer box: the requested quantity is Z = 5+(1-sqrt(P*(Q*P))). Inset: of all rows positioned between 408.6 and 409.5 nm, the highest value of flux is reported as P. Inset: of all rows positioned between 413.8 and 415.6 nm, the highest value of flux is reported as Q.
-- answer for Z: -2140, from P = 173.5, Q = 153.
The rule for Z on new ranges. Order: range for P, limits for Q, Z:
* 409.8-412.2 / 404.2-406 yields -2106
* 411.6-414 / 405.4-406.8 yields -2146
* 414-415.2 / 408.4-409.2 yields -2009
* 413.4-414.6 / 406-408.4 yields -1931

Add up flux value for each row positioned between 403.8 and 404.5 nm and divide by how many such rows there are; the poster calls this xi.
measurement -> 162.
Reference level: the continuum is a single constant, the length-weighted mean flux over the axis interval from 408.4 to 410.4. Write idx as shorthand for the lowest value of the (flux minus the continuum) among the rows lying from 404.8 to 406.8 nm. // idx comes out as -8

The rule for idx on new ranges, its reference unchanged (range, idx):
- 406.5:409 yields -30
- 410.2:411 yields -19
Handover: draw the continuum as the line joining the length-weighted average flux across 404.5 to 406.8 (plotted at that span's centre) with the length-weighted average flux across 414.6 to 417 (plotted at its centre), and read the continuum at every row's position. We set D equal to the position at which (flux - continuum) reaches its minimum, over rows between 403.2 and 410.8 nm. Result 404.6 nm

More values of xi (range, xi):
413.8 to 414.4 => 149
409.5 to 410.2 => 144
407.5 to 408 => 129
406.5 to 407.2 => 141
